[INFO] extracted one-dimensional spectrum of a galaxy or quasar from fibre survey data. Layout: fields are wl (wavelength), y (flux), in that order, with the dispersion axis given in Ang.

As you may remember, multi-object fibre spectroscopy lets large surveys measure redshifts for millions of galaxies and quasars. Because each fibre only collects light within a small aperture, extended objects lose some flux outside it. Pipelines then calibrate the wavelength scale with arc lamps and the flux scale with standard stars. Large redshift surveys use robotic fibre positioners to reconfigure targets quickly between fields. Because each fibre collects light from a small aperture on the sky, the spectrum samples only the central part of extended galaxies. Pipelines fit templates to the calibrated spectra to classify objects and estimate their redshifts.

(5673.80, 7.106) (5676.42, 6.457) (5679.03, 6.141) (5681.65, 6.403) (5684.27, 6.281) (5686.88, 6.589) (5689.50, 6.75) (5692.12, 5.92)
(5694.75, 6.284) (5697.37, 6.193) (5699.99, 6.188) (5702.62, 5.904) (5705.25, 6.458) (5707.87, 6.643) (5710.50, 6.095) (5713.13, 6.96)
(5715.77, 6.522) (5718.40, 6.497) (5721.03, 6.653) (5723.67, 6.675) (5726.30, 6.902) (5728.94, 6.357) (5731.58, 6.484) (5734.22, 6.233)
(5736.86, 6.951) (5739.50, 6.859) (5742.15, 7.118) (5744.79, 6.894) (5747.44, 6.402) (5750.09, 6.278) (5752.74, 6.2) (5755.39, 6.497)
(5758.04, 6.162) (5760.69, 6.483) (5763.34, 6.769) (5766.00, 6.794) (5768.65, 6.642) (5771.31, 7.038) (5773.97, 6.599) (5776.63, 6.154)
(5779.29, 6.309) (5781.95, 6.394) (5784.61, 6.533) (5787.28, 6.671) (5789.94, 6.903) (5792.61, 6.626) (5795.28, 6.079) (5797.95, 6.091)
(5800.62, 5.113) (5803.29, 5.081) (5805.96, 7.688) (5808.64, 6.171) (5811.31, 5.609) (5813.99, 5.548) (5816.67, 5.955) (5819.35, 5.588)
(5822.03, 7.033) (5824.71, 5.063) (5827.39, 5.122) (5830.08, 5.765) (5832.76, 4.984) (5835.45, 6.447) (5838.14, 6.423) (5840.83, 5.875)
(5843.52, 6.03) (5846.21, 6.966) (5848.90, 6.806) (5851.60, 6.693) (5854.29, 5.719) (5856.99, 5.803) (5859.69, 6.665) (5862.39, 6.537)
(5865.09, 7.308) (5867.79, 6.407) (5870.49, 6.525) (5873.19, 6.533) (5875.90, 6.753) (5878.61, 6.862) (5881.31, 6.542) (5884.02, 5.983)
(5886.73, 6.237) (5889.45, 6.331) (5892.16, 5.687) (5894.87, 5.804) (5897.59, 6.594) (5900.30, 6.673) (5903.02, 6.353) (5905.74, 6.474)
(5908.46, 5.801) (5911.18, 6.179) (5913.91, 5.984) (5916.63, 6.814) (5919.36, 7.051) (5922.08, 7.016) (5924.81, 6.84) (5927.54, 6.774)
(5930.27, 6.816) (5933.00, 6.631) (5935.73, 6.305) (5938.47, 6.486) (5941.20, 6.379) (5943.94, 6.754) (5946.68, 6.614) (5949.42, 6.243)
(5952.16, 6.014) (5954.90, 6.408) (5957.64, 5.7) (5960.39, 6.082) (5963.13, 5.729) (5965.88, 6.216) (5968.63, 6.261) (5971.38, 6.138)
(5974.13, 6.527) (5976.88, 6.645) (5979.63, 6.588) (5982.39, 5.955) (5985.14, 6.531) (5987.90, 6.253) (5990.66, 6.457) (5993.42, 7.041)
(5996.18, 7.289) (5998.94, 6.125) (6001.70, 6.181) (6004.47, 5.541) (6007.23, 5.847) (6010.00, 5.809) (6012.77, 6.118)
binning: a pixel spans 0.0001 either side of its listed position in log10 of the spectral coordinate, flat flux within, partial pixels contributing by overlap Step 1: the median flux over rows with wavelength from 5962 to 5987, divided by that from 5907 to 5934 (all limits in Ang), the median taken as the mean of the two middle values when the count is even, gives 0.92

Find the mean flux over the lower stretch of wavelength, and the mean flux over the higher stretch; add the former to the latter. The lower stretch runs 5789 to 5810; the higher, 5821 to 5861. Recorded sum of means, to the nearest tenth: 12.3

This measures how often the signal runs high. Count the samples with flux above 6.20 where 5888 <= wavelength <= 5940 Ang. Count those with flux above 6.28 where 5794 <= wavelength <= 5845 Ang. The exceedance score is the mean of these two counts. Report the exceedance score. 9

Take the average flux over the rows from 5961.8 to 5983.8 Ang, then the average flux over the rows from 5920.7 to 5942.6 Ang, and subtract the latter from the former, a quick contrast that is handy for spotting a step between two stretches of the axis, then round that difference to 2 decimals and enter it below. -0.40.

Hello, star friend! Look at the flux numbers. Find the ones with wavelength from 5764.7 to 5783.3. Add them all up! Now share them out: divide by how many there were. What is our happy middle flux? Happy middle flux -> 6.56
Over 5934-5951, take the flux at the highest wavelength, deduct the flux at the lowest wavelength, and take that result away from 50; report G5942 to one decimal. 50.1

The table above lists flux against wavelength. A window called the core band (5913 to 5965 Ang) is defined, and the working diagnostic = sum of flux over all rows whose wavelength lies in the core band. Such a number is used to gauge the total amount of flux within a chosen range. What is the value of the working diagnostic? 123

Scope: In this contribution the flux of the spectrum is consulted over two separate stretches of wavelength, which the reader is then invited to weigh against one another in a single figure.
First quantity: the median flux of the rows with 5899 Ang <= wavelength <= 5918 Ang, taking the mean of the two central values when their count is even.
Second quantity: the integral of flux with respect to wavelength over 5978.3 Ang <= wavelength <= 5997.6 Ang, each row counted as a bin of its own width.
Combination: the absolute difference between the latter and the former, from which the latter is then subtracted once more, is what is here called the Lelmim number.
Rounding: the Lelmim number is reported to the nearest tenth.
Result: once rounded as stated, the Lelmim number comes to -6.4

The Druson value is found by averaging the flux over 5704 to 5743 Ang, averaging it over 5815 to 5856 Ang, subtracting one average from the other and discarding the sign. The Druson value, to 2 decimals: 0.60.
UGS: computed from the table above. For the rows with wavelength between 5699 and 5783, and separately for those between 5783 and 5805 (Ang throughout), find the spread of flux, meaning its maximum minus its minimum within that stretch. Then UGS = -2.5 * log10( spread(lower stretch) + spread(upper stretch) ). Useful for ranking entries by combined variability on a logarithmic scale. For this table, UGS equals -1.2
